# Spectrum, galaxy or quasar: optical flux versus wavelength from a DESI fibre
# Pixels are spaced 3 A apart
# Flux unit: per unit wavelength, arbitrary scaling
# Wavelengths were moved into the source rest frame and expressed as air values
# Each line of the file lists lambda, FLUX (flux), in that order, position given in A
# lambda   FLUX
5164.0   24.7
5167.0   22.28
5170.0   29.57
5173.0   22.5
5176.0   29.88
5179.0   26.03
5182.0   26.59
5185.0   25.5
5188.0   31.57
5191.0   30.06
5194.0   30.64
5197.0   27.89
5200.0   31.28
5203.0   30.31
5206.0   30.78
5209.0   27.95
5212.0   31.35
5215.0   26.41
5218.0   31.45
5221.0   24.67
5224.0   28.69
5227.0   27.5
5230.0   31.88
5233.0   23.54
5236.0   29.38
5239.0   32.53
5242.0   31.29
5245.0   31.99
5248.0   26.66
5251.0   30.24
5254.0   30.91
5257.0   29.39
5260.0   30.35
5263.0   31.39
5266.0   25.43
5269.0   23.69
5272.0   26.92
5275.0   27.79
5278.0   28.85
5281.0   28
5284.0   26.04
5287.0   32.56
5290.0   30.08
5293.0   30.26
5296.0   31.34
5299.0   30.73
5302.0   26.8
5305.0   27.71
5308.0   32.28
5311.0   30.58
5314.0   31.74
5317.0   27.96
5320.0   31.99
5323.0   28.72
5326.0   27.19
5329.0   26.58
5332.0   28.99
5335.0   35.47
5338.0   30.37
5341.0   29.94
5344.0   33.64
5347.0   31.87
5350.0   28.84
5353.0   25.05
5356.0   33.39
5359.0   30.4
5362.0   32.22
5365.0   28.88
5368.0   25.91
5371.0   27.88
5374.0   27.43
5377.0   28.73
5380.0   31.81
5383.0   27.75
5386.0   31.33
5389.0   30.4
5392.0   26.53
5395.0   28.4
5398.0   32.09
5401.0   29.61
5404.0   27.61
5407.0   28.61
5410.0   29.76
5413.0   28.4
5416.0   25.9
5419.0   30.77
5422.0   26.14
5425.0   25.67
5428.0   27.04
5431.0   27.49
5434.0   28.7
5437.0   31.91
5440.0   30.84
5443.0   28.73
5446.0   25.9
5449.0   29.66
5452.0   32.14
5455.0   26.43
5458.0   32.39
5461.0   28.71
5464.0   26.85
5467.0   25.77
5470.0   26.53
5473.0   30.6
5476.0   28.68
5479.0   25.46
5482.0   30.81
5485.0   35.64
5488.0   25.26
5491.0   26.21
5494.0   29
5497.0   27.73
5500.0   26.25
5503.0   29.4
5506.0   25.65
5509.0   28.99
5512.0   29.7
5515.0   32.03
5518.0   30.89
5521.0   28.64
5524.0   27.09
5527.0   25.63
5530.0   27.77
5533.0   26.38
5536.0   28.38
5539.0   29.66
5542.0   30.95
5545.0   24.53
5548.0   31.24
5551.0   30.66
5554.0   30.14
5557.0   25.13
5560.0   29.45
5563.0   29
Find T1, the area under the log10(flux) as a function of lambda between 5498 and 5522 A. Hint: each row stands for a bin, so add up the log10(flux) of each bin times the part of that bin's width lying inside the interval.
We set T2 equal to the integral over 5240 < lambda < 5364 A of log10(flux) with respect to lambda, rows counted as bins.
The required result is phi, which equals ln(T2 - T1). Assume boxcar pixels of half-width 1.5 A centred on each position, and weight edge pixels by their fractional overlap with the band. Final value 5.0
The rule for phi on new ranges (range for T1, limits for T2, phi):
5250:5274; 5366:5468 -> 4.7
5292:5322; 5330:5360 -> -1.5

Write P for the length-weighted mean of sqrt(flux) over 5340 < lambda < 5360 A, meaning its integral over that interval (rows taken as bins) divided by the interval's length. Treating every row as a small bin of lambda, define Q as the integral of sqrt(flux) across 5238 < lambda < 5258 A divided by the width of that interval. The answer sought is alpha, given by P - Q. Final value 0.002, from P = 5.51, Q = 5.51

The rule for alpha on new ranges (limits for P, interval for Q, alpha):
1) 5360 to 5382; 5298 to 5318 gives -0.067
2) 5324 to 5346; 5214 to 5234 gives 0.227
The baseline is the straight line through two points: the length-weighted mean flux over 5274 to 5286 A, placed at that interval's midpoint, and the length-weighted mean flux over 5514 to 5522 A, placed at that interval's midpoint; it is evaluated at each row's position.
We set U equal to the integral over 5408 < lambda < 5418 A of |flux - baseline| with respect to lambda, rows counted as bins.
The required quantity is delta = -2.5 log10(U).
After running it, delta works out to -3.0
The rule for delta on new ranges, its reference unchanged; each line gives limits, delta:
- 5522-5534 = -4.2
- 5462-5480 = -4.3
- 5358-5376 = -3.7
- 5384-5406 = -3.9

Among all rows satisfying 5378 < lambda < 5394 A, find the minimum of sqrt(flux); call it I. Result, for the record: 5.15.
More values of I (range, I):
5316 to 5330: 5.16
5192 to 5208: 5.28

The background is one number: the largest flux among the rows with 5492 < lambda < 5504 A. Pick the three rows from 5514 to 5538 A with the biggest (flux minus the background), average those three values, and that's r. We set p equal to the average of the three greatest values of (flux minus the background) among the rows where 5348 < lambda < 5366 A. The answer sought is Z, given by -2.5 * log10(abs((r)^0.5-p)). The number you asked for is -0.47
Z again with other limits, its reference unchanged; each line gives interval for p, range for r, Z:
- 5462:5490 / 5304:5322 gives -0.31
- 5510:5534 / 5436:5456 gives 4.25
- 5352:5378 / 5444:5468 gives -0.19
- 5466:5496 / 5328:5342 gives -0.33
